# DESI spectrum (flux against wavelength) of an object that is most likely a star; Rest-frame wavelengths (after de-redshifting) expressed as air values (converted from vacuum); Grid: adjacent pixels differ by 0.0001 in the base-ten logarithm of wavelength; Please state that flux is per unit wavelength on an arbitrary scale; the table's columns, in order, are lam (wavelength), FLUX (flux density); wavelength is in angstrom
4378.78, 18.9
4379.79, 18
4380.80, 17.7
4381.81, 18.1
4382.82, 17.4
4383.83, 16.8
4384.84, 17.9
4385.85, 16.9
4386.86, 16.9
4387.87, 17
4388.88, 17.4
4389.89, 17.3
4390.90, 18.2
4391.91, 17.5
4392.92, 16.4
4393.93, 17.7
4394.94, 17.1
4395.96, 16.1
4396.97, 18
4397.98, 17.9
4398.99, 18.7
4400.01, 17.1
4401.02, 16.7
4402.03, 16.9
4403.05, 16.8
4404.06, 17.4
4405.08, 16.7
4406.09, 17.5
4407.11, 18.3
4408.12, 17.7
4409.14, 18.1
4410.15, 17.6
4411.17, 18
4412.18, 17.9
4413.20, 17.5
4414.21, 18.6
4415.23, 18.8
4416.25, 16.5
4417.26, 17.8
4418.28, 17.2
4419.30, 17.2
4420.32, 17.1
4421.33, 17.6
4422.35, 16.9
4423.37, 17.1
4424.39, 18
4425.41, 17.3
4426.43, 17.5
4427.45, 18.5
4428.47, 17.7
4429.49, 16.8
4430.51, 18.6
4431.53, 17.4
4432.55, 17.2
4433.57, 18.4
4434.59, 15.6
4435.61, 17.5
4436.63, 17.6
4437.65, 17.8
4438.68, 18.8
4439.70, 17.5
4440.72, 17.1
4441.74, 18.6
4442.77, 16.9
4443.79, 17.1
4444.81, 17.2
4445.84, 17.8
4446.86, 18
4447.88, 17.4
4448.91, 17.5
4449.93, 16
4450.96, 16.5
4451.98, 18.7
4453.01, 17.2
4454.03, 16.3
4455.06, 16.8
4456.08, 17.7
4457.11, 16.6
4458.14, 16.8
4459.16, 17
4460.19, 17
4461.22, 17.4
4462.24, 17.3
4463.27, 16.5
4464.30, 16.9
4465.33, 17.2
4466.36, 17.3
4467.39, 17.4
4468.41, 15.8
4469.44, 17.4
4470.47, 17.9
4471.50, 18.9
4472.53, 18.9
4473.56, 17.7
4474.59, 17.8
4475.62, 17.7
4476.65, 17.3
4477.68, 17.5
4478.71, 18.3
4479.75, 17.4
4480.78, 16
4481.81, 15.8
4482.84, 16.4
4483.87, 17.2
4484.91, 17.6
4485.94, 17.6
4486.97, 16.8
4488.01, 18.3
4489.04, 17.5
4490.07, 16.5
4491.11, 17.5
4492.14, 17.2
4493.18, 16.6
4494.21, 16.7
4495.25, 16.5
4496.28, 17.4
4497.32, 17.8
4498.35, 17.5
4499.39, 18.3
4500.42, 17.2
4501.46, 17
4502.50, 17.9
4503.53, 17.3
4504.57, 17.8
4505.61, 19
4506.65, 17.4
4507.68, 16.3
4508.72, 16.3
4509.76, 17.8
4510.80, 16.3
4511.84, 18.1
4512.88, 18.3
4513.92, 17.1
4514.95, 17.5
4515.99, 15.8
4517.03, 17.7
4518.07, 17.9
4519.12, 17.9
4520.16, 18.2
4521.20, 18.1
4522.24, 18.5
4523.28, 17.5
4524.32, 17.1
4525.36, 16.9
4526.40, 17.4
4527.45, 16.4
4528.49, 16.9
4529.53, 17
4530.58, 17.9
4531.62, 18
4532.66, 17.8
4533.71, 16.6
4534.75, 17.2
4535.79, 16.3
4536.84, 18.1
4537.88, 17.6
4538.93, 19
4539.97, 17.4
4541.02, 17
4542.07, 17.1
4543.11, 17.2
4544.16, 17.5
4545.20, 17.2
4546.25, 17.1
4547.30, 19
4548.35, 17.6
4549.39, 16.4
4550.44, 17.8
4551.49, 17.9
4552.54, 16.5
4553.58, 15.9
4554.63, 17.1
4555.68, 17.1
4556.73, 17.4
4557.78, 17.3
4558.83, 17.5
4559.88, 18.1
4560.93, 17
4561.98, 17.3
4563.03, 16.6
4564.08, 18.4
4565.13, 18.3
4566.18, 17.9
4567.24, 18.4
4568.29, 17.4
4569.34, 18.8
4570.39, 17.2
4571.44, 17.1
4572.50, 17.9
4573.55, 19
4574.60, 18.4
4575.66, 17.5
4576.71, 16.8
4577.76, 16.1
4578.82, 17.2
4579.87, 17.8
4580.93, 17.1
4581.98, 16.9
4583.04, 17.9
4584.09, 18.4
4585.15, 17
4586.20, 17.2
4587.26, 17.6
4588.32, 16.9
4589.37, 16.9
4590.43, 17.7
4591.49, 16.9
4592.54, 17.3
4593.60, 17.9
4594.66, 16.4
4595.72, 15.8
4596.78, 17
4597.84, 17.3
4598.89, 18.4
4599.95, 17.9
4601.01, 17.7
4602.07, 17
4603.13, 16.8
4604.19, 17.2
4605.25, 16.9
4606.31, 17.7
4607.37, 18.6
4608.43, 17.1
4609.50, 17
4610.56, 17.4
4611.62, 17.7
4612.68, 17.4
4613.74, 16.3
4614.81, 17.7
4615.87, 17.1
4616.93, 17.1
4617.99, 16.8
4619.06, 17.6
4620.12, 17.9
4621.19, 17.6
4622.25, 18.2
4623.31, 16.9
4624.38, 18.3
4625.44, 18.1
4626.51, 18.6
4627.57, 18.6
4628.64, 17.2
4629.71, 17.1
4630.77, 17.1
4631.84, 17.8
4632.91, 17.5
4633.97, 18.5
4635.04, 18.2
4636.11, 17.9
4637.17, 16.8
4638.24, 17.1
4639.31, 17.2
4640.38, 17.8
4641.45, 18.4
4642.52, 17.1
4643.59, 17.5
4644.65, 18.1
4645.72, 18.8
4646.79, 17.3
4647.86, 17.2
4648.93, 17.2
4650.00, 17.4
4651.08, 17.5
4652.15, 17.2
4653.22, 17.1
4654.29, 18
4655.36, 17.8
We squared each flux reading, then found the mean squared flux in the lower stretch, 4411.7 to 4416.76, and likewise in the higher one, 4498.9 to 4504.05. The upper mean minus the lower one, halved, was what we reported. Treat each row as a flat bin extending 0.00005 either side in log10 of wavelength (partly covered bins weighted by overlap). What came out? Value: -5.9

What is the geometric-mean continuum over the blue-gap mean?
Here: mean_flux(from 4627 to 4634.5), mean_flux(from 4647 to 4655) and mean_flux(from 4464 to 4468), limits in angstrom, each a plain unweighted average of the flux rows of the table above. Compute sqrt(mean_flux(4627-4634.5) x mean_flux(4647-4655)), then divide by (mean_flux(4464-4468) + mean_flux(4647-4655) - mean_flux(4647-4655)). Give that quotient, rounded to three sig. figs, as 1.02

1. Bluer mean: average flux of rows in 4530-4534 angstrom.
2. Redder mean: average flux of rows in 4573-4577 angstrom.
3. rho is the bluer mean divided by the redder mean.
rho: 0.98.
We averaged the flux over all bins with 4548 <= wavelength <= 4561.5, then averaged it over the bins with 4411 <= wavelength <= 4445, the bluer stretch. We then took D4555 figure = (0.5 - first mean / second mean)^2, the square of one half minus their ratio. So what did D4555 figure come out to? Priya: 0.230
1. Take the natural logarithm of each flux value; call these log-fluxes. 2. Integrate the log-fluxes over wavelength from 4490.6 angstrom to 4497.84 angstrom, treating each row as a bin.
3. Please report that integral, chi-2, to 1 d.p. 20.6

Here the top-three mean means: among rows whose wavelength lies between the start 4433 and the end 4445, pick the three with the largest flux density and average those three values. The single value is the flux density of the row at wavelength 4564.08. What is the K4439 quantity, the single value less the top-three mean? -0.2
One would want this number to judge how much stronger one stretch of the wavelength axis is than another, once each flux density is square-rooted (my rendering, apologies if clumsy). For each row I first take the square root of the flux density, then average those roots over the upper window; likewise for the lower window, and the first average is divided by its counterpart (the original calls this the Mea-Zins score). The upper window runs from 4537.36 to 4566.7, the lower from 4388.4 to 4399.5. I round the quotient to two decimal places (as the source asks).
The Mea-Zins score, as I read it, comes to 1.00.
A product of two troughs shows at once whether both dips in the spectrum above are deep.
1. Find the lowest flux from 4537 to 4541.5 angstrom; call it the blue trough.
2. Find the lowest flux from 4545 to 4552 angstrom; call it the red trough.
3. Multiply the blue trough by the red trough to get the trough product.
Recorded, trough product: 279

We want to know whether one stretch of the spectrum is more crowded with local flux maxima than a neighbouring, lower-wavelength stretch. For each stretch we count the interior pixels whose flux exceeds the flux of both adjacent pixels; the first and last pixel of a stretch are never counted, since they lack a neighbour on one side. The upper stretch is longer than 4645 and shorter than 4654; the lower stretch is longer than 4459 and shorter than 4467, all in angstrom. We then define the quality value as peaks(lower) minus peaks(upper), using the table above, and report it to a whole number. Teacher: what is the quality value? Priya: 0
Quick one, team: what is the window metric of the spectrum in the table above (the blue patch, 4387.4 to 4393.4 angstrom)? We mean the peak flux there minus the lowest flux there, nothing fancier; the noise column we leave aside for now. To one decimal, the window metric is 1.8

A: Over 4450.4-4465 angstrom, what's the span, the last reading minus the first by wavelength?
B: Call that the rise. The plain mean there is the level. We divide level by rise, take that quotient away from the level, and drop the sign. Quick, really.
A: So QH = 26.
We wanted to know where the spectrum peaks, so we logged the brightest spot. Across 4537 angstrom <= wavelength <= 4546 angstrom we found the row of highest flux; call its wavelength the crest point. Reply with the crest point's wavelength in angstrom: 4538.93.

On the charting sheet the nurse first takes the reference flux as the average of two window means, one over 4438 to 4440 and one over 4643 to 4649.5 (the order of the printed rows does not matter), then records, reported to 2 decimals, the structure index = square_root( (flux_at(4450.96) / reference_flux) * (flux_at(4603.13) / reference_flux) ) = 0.93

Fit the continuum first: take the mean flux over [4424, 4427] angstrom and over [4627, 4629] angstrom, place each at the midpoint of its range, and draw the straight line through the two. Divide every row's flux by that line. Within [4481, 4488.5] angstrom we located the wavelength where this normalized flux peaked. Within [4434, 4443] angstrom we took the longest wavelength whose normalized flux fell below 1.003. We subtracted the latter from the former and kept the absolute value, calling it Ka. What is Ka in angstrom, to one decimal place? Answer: 45.2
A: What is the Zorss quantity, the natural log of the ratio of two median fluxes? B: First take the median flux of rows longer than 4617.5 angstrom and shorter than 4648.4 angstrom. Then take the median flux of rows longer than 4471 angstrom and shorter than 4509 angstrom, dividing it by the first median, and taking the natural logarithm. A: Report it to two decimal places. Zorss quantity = -0.01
